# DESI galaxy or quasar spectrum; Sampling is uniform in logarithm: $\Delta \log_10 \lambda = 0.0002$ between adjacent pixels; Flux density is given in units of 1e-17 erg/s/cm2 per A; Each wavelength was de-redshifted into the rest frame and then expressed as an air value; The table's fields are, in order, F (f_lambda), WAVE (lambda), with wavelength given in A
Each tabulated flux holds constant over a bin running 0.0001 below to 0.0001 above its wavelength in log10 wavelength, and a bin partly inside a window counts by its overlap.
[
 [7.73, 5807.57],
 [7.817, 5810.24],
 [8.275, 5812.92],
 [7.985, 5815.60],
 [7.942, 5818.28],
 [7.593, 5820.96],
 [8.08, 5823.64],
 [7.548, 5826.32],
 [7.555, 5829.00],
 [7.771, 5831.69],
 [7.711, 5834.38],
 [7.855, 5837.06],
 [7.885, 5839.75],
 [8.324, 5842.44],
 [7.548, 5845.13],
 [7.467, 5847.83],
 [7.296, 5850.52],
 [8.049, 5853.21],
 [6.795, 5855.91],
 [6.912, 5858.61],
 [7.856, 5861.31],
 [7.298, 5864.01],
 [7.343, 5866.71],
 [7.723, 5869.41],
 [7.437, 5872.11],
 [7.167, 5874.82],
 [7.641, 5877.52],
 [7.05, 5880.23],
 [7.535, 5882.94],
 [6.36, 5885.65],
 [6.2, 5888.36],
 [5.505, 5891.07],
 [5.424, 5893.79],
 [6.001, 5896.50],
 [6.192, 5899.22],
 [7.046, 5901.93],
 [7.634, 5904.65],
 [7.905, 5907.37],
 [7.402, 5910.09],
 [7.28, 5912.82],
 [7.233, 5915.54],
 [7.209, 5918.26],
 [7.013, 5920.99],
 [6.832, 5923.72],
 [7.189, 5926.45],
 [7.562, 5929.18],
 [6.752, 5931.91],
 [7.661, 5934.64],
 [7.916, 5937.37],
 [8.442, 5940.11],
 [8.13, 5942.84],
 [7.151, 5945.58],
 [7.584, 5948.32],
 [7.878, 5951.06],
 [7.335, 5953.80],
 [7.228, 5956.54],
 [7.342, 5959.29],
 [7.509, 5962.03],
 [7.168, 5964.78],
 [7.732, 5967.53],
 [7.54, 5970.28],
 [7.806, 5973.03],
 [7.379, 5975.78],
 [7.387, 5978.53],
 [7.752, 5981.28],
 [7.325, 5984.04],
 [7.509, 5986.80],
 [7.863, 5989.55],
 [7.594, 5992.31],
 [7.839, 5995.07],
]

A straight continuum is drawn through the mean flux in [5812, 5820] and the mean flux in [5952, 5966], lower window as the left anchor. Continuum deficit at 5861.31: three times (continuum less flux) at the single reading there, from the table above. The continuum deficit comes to -0.1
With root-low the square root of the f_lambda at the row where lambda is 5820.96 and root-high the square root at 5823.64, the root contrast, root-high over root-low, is 1.03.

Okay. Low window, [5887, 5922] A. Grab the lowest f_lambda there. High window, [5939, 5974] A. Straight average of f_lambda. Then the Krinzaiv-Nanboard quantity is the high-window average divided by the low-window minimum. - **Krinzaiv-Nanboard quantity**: 1.40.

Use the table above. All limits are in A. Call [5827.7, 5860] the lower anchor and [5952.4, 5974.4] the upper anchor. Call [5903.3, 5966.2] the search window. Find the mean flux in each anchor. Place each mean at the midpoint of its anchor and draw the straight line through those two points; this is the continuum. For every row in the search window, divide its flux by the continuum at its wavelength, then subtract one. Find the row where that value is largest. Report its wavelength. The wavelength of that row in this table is 5940.11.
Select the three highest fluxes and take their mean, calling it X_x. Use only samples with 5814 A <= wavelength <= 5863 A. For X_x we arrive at 8.15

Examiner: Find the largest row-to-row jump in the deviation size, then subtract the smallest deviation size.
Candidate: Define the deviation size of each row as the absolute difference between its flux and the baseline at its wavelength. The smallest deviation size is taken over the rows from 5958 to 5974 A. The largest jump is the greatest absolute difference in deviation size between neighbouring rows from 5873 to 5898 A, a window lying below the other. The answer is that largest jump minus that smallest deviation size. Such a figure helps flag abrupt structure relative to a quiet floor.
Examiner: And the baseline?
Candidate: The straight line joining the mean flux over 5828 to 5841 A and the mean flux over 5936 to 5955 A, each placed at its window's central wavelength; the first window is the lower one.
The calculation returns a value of 1.2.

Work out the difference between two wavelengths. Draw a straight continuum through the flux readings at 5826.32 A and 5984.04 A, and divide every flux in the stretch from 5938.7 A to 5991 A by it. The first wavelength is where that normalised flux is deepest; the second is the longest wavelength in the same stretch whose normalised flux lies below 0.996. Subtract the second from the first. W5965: -19.2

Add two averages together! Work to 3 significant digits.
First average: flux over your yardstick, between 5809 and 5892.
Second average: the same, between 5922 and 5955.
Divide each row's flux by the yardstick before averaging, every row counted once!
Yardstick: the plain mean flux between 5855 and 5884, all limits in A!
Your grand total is 2.04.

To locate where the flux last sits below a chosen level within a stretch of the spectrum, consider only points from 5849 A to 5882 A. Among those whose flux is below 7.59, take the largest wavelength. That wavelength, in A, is 5880.23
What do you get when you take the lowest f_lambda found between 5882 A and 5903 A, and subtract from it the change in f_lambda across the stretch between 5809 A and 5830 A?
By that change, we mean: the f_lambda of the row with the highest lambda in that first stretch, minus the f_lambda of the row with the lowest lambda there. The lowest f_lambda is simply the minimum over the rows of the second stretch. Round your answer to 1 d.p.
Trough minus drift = 5.7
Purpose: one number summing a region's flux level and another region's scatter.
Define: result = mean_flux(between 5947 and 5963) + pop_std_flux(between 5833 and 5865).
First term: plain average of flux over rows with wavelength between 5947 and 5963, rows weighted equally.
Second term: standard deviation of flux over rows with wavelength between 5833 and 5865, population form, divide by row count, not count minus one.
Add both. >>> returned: 7.91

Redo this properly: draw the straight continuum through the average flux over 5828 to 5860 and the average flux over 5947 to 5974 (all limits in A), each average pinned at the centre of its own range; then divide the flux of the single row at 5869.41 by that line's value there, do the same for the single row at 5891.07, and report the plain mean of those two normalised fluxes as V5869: 0.87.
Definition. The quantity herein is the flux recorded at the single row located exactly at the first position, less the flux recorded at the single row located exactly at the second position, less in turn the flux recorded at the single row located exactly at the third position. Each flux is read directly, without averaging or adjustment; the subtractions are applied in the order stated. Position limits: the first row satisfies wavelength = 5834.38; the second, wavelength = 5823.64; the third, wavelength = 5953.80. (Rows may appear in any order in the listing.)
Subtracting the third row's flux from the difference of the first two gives -7.7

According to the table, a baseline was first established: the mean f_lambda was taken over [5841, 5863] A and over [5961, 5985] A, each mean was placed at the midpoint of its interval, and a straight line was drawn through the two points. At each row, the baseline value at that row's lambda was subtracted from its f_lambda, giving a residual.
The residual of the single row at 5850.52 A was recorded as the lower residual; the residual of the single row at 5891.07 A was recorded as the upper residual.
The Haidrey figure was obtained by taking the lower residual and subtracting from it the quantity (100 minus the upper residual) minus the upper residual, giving -104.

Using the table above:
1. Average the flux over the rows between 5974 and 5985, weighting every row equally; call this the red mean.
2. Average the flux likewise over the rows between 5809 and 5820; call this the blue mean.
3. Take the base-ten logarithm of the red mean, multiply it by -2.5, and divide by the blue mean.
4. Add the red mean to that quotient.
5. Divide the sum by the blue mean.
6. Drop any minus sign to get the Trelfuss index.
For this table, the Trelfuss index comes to 0.90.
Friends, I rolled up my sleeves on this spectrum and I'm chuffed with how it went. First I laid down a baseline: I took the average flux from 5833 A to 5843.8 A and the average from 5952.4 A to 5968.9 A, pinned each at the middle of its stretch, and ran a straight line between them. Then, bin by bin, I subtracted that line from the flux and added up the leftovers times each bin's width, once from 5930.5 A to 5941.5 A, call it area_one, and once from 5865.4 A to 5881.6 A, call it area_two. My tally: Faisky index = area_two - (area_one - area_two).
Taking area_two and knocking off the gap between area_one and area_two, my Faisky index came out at -15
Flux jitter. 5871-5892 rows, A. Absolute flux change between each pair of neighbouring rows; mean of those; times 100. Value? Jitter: 55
